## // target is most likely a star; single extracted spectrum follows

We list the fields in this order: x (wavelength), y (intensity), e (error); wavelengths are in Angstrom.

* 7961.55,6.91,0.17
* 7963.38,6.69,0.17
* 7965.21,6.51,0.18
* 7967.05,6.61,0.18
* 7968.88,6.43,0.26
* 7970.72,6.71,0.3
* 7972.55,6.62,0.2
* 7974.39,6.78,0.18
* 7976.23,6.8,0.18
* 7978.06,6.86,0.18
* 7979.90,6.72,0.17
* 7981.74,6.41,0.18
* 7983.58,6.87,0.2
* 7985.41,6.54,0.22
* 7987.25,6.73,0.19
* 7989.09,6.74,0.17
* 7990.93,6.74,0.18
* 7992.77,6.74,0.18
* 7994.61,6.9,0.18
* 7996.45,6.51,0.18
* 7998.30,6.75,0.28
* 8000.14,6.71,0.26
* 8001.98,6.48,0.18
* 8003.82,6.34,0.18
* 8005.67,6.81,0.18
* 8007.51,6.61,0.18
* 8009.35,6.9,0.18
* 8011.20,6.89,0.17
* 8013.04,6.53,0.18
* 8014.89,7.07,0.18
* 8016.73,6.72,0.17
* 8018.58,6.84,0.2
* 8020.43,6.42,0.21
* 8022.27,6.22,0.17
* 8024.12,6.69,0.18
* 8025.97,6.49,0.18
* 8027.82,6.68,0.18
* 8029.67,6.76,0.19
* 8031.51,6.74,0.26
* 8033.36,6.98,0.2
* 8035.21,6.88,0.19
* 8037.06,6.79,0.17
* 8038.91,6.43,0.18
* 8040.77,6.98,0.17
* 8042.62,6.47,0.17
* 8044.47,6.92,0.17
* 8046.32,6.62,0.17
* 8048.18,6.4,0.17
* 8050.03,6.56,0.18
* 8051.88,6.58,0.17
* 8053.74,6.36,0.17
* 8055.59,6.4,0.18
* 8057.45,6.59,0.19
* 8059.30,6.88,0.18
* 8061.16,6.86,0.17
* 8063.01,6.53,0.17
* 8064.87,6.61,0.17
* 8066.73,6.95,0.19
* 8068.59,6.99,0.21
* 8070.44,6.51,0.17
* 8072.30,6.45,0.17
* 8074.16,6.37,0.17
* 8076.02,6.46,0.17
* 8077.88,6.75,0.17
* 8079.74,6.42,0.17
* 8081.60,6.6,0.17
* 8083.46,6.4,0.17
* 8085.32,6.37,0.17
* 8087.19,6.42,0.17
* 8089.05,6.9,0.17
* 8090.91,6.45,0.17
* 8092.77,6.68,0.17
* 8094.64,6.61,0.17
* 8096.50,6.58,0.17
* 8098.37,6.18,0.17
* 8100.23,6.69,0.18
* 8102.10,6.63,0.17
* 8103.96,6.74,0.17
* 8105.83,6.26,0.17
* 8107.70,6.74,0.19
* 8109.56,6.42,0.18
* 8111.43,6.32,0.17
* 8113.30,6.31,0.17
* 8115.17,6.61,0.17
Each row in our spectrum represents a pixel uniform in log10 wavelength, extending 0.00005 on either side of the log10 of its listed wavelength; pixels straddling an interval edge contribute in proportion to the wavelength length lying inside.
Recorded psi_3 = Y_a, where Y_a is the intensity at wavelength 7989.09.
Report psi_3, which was 6.74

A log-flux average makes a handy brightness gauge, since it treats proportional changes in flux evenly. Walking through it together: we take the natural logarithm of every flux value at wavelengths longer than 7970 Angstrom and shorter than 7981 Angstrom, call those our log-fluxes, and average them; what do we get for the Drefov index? 1.91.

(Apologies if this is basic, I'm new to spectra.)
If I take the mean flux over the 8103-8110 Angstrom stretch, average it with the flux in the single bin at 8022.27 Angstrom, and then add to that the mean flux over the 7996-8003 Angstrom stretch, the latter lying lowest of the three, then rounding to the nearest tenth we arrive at 13.0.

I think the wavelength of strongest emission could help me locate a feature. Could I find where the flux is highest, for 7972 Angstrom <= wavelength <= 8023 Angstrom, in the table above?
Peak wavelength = 8014.89 Angstrom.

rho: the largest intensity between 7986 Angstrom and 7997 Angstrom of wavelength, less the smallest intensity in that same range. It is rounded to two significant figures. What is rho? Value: 0.39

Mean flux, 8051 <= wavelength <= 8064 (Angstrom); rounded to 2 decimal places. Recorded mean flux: 6.60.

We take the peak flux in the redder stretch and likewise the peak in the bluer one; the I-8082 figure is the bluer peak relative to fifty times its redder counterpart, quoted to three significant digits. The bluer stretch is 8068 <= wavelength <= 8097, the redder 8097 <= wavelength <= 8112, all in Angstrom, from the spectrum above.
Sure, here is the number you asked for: 0.0207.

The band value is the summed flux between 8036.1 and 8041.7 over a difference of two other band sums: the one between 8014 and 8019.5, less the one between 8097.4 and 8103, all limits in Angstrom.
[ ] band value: 18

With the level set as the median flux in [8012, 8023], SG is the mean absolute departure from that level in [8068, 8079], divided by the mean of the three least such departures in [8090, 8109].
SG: 9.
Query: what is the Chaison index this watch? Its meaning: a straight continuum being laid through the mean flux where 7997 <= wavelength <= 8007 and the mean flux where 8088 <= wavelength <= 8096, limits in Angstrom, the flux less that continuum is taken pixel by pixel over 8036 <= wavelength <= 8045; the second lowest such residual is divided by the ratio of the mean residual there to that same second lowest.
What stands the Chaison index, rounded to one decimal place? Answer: 0.3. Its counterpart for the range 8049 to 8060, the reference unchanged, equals -0.7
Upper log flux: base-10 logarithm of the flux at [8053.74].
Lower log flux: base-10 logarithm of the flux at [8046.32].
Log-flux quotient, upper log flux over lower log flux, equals 0.98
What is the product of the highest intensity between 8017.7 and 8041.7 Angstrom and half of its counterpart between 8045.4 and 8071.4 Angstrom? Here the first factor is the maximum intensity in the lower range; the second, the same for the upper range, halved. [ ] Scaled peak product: 24.4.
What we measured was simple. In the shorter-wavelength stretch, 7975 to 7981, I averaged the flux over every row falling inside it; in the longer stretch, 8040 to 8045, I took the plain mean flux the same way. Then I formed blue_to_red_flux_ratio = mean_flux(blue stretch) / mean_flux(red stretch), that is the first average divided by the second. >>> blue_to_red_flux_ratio 1.00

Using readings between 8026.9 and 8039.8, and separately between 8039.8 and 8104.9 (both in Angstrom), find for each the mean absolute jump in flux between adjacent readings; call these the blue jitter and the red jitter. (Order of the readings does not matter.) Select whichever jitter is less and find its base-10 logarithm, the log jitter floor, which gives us -0.829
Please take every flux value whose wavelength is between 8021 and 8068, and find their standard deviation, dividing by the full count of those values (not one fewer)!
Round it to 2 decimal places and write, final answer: 0.21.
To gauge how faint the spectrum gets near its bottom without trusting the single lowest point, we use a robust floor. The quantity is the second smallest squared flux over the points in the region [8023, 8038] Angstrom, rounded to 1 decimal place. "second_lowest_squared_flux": 44.6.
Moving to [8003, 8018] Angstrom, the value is 42.6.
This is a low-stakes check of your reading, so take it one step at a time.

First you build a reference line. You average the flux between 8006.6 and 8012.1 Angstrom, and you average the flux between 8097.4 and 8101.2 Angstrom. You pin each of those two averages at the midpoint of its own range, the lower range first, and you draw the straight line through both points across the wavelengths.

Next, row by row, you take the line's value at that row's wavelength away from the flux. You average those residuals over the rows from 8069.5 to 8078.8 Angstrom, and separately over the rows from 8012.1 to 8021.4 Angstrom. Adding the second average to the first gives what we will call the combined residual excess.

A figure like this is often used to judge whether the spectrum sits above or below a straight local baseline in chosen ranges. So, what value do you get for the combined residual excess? -0.08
